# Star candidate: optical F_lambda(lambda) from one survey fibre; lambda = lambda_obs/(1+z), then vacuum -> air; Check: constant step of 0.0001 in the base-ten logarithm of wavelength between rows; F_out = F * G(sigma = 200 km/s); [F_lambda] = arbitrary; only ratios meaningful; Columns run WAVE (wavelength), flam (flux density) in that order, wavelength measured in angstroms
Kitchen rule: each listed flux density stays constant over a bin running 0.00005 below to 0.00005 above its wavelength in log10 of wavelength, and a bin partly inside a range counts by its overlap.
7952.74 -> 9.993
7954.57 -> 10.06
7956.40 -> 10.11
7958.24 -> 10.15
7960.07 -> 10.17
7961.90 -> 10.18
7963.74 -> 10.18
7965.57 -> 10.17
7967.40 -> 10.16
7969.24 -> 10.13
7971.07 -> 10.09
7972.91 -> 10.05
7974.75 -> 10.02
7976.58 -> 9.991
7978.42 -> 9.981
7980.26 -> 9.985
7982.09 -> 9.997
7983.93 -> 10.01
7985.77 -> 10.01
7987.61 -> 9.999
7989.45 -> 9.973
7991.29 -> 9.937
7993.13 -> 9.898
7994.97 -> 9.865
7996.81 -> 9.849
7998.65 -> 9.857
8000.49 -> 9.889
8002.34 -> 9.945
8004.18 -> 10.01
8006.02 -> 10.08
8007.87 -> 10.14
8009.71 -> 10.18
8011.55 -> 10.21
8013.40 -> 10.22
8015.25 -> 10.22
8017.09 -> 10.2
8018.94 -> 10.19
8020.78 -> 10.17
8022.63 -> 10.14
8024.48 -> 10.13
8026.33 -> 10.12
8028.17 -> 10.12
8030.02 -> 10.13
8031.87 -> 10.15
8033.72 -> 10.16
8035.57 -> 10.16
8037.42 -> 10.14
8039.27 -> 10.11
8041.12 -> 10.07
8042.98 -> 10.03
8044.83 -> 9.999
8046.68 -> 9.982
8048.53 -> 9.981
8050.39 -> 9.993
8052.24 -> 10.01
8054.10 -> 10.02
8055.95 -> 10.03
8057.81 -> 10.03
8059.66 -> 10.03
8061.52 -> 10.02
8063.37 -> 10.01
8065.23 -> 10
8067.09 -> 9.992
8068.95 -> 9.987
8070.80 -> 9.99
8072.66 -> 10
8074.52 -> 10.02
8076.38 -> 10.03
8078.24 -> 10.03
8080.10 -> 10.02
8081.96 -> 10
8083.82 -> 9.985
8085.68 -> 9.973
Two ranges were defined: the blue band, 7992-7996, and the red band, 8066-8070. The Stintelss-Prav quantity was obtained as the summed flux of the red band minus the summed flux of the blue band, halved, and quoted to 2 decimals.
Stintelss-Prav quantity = 0.11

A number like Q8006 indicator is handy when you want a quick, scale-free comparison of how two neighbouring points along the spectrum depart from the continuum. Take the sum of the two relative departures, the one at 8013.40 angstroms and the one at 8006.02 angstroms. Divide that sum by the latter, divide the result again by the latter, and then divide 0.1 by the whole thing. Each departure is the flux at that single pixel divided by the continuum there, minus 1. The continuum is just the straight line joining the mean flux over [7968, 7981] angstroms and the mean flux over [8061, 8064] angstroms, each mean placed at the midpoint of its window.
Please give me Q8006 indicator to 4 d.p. 0.0001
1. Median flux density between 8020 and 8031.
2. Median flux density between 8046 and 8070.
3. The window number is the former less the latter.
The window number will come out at 0.12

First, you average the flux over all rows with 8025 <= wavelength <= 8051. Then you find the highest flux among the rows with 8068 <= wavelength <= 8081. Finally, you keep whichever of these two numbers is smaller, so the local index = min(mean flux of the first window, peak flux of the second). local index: 10.0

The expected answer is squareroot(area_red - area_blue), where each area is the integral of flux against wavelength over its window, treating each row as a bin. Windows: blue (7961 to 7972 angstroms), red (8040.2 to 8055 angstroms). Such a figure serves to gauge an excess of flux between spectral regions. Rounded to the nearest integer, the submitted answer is 6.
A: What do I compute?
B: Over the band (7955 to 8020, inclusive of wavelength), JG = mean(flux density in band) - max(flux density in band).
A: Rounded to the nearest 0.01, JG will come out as -0.16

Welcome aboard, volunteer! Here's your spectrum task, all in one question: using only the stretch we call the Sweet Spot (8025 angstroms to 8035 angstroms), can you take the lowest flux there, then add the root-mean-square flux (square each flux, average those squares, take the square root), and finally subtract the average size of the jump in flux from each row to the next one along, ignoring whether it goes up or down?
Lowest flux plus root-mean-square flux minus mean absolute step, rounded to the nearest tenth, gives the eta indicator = 20.2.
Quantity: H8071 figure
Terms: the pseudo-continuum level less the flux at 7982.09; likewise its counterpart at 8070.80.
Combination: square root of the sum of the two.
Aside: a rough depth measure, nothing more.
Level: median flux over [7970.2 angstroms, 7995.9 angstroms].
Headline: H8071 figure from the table 0.03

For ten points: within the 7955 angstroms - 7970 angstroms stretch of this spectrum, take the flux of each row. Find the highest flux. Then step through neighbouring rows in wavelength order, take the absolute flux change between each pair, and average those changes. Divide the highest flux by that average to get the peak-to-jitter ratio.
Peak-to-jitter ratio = 594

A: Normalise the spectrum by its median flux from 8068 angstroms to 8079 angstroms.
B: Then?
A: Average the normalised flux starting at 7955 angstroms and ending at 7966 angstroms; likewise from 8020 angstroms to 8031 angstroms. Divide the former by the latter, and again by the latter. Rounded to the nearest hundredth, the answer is 0.99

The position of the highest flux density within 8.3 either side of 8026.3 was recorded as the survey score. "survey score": 8018.94 angstroms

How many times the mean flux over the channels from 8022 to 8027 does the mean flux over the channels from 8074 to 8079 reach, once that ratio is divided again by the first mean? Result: 0.098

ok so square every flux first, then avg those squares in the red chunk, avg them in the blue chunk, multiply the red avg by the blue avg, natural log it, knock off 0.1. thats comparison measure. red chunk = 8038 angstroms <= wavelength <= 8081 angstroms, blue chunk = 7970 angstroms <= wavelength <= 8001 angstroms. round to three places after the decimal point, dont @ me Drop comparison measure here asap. 9.107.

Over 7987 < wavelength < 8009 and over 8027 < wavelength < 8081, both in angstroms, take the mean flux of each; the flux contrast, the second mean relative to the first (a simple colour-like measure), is 1.01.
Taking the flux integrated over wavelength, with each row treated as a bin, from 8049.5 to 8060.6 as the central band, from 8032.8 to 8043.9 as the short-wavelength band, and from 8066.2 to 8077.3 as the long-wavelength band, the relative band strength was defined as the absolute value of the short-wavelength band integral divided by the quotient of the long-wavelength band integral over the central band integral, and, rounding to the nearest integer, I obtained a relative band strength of 112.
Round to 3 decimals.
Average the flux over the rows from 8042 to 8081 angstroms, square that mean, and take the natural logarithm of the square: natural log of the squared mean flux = 4.607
